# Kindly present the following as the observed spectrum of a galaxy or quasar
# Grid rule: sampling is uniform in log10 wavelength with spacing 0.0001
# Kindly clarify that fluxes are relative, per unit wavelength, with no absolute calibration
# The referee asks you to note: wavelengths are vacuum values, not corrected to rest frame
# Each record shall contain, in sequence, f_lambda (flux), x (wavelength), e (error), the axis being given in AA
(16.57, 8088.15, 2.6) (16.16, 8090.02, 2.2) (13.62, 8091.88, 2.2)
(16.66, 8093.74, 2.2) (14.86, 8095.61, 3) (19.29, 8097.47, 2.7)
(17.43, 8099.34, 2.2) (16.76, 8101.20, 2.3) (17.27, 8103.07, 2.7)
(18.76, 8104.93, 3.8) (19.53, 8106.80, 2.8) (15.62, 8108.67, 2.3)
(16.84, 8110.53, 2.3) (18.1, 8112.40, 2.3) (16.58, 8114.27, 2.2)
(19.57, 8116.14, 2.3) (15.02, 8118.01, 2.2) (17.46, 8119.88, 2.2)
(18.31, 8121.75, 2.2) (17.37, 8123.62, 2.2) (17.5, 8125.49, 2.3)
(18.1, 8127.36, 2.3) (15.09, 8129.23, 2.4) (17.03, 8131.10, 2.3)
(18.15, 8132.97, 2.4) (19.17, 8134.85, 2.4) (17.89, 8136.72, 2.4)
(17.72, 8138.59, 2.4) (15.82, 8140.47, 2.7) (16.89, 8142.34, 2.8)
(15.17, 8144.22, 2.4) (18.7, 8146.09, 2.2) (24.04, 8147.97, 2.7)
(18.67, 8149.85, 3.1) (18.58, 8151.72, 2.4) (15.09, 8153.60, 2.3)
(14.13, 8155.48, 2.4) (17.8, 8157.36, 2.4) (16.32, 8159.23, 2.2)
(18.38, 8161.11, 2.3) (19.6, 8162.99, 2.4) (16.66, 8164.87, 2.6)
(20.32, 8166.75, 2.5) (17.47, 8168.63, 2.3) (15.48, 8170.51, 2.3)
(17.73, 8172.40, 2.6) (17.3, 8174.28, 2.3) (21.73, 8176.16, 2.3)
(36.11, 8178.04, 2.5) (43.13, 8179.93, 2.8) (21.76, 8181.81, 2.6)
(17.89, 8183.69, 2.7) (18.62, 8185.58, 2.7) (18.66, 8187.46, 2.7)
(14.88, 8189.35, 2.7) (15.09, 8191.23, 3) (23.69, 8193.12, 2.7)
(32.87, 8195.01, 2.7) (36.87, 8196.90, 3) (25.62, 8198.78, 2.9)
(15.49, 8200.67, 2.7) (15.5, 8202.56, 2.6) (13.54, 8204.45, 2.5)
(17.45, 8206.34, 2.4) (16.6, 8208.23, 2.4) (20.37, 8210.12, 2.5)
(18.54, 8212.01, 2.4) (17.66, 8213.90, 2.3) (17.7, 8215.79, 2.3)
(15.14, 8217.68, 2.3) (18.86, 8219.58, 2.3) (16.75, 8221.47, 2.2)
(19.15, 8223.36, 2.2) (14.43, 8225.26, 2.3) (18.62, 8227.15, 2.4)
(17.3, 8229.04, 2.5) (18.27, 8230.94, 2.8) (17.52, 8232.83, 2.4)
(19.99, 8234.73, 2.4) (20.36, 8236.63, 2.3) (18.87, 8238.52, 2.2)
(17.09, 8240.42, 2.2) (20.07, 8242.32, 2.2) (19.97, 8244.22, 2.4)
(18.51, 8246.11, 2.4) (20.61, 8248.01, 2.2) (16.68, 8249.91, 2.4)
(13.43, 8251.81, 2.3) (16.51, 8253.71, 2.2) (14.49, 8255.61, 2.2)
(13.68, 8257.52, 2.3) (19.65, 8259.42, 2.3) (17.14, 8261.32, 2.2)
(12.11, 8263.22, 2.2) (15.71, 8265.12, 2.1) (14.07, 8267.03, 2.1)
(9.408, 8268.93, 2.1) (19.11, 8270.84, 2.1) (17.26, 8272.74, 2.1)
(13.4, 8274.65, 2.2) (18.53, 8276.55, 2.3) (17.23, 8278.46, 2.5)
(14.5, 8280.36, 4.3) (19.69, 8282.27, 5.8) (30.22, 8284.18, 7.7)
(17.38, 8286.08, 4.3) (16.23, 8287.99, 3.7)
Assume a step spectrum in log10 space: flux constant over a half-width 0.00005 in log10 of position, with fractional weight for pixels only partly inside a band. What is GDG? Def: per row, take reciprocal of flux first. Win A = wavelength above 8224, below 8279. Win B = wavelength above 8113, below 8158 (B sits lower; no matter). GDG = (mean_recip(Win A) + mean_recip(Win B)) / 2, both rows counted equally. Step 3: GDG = 0.0595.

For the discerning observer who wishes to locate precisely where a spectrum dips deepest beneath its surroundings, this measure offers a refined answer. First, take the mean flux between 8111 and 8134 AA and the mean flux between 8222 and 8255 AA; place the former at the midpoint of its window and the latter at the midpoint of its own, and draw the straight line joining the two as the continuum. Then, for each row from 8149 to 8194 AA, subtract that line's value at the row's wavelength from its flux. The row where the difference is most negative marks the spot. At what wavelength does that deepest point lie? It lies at 8155.48 AA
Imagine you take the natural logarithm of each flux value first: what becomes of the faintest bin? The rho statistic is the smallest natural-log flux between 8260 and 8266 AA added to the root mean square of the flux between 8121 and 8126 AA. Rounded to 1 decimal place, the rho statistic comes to 20.2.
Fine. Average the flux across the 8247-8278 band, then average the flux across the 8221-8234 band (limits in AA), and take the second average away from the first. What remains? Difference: -1.7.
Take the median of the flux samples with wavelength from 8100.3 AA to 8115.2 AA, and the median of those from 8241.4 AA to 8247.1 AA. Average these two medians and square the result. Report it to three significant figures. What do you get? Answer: 343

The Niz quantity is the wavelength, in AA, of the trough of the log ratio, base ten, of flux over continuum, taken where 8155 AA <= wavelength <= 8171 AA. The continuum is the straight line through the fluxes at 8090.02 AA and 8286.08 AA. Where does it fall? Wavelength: 8155.48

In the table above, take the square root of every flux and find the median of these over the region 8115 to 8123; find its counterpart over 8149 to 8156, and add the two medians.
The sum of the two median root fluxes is 8.33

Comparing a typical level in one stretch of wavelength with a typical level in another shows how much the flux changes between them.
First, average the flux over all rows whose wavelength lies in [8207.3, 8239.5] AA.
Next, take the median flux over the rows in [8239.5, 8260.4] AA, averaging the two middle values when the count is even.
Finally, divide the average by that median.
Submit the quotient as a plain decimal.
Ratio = 1.05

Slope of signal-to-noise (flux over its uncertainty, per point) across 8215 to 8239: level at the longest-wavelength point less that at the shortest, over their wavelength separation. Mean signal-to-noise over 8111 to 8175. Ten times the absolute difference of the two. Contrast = 73.3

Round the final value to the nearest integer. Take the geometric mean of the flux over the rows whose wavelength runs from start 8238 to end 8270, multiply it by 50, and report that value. 802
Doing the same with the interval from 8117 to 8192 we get 914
